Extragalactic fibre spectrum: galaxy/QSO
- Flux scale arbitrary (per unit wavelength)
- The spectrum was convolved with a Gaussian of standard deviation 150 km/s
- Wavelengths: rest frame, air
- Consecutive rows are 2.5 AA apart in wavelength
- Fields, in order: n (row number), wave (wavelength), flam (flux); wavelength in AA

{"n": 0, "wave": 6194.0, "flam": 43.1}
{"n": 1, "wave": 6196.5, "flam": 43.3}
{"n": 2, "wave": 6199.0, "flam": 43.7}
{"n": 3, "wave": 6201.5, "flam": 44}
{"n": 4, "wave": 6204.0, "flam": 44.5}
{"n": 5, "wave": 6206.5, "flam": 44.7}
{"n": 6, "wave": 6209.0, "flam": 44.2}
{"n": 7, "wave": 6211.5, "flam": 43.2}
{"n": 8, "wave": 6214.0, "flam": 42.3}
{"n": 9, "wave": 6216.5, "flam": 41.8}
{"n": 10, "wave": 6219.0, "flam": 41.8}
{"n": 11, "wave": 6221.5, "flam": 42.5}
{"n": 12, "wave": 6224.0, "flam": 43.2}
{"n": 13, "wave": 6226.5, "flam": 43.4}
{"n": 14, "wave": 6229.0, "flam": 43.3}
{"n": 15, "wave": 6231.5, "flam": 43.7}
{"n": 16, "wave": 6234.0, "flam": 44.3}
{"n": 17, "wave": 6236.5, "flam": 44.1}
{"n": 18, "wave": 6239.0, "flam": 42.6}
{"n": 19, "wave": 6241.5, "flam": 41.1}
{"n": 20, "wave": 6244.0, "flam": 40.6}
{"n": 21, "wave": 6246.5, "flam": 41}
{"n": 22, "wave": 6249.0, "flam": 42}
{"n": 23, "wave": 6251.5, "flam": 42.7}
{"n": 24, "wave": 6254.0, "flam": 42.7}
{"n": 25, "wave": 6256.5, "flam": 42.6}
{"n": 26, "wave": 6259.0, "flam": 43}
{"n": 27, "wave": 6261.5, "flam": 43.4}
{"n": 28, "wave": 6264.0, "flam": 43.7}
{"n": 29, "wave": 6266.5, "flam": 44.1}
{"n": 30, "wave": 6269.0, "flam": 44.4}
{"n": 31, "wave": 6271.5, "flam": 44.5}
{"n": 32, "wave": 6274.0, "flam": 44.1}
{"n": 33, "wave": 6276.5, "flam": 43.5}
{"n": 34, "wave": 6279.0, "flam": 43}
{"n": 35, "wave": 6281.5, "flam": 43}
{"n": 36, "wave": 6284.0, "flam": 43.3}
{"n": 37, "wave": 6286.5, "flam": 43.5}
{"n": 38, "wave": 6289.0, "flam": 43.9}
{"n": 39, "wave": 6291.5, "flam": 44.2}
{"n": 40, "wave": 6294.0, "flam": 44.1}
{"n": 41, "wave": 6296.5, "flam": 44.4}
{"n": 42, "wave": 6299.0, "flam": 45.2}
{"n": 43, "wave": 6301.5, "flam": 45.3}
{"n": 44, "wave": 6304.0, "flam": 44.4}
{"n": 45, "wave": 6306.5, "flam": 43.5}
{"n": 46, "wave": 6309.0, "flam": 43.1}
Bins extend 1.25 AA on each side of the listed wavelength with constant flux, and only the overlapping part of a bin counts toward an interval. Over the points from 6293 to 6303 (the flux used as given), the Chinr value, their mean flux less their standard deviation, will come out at 44.2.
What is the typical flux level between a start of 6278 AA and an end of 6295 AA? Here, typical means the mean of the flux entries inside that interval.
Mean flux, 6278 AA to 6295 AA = 43.6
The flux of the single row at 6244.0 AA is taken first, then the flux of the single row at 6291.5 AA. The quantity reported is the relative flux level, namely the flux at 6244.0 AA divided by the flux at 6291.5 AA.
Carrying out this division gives 0.92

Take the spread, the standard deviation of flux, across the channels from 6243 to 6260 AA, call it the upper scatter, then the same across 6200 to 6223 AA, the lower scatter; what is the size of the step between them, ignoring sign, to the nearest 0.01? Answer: 0.23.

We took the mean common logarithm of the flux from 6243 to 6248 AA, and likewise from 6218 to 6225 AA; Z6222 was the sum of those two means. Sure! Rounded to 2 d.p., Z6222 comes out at 3.24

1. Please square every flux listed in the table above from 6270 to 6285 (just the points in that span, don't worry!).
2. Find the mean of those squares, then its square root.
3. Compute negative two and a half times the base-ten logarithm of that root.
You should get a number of -4.10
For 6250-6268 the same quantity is -4.09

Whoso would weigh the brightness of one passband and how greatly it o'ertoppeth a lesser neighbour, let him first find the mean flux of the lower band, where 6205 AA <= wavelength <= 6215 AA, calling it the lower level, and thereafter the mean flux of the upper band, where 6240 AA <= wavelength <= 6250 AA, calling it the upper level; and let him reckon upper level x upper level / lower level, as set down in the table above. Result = 38.9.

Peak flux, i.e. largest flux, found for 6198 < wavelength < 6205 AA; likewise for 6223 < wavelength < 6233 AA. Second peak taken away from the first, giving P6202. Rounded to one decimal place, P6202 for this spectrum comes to 0.8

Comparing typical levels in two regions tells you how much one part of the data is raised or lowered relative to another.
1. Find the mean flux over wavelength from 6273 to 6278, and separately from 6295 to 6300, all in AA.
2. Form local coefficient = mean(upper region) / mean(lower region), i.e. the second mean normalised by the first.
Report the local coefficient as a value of 1.02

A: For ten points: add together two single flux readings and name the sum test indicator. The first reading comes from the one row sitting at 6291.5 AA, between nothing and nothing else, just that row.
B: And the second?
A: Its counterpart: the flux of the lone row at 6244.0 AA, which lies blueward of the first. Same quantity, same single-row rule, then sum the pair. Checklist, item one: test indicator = 84.8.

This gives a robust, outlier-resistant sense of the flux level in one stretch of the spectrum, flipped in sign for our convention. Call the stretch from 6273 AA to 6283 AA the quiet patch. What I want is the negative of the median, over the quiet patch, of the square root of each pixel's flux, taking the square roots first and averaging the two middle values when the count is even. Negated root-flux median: -6.58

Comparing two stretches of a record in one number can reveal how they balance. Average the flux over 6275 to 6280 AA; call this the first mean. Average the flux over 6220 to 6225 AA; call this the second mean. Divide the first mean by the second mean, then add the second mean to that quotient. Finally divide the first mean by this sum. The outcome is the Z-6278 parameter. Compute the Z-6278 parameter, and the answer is 0.99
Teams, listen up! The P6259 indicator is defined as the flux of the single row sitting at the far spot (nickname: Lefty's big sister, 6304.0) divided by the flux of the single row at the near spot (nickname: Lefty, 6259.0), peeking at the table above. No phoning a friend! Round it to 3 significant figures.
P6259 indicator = 1.03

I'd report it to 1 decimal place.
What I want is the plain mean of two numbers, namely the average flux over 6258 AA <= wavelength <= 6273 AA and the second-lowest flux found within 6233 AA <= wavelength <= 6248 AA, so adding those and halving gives 42.4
